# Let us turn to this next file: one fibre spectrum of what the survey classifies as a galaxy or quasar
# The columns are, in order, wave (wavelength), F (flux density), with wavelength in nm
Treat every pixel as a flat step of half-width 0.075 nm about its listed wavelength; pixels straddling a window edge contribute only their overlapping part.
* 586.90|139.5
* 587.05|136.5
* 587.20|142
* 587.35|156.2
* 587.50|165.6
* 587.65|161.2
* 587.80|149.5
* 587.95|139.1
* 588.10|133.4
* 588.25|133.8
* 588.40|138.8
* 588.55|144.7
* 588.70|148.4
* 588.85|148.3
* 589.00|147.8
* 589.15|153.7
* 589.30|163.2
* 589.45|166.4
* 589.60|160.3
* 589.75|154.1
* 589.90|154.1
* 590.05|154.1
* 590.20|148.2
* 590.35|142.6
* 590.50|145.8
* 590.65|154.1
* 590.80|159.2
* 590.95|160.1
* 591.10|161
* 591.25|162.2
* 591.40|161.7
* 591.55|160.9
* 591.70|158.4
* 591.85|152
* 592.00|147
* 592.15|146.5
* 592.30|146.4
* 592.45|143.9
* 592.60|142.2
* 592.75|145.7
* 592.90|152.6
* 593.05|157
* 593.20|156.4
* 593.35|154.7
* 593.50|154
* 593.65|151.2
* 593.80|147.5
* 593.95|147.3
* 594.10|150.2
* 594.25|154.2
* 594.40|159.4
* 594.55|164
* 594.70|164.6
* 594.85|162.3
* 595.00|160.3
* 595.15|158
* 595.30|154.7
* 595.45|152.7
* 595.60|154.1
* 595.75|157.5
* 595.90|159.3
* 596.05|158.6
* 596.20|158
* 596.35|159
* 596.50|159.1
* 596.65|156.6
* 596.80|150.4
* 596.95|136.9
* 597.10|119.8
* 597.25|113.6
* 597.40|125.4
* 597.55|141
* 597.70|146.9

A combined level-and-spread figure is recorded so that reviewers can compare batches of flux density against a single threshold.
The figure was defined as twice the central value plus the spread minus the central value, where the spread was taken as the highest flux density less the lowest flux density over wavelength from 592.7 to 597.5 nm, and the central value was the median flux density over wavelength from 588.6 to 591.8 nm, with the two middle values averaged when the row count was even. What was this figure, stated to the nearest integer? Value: 205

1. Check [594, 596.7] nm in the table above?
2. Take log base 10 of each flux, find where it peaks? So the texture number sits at 594.70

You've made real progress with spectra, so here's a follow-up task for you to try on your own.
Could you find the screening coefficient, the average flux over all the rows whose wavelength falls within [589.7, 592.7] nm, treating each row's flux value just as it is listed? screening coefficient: 153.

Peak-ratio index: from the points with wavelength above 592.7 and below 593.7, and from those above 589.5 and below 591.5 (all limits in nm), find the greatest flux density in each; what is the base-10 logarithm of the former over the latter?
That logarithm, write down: -0.014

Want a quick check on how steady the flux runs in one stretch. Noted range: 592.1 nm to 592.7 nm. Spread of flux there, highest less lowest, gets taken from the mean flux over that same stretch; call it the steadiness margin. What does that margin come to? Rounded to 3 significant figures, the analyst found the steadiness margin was 140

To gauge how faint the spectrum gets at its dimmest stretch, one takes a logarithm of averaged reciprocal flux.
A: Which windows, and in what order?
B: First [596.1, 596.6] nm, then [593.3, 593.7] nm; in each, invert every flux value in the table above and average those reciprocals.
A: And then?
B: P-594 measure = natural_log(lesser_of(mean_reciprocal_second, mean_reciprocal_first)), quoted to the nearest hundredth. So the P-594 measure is -5.07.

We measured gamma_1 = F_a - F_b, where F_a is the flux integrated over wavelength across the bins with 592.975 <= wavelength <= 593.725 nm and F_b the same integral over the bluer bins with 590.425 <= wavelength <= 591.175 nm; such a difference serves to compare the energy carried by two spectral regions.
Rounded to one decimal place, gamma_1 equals -1.0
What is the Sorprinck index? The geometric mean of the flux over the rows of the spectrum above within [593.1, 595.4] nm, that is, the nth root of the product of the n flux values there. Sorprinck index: 156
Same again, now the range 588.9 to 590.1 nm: 157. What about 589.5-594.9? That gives 154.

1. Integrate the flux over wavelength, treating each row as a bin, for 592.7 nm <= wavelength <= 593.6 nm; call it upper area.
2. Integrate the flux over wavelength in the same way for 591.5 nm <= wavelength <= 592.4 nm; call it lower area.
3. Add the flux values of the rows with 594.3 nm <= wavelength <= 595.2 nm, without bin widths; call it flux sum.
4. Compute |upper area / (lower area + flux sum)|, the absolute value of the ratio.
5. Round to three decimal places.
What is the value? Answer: 0.125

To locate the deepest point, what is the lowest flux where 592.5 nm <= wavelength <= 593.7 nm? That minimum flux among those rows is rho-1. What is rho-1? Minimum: 142.2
